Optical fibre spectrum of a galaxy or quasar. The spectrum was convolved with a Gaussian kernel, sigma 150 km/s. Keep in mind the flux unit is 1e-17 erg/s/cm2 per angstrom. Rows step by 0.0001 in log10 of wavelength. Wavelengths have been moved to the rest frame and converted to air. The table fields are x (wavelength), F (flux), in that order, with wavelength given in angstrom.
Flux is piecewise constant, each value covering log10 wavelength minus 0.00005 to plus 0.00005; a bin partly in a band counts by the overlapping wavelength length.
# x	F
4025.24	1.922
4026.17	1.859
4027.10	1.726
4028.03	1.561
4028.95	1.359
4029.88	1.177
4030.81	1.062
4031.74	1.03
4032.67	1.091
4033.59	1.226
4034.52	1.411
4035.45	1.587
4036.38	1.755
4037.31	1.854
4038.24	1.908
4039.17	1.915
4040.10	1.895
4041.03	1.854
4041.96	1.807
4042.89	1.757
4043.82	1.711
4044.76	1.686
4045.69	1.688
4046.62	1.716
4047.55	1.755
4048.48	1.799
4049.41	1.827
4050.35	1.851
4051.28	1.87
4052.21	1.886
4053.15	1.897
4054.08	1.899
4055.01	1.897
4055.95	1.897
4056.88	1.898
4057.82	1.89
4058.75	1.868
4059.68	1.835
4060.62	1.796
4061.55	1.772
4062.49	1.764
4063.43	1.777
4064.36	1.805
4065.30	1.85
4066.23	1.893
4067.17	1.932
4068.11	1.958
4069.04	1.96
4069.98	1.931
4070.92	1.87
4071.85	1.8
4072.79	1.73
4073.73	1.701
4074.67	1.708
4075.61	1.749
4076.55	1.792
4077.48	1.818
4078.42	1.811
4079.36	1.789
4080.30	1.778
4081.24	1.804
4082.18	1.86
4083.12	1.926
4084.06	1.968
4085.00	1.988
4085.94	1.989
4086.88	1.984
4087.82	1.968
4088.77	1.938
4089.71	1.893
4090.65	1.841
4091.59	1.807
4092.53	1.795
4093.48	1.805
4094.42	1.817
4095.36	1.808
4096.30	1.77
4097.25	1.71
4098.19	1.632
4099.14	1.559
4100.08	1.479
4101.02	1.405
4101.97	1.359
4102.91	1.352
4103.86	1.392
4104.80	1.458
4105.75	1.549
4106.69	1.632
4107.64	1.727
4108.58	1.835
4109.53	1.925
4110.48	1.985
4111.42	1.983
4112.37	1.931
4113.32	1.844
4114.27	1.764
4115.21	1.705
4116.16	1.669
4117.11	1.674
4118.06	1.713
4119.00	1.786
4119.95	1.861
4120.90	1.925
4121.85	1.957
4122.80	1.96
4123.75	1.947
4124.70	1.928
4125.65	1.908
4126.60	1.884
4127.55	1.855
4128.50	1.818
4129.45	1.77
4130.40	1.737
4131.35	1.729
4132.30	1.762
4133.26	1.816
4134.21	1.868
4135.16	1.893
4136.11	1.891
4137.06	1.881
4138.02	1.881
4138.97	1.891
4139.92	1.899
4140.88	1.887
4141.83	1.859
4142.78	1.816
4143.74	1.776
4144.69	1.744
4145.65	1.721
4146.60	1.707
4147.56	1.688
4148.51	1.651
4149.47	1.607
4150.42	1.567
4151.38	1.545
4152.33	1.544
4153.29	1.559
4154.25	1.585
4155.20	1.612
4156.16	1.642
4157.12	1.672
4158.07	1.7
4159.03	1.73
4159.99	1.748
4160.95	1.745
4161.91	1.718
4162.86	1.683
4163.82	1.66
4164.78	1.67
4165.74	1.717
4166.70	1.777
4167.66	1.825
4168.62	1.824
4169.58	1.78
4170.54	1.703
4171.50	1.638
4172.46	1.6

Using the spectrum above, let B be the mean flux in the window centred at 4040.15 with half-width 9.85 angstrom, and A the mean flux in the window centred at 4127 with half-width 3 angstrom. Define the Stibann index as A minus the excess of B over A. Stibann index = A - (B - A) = 2.09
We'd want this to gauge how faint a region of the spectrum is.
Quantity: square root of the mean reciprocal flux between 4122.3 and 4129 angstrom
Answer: 0.726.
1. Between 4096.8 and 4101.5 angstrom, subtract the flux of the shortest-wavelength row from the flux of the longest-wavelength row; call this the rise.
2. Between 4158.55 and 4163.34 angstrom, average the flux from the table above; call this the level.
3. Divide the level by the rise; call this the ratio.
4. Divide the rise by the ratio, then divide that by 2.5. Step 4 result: 0.022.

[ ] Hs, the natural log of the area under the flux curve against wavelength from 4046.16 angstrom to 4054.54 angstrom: 2.73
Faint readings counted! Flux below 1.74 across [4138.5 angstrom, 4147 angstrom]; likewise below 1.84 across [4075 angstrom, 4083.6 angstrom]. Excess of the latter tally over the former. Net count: 5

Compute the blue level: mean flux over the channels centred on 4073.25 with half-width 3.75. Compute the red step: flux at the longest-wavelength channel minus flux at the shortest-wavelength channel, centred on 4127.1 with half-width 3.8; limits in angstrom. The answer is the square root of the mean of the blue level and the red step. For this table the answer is 0.89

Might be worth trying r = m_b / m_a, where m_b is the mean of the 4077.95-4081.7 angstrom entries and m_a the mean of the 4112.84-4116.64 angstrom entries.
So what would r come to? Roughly 1.03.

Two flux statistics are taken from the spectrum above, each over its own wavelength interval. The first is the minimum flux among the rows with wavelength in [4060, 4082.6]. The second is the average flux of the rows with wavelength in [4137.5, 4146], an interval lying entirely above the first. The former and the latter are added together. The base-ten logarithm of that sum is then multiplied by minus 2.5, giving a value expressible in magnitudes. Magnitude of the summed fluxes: -1.37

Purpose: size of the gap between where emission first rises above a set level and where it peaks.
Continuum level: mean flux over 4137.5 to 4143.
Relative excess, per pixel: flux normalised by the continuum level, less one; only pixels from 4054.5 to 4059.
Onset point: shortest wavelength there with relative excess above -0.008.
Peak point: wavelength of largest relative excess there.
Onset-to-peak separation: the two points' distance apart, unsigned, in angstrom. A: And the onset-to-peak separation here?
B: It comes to 1.9 angstrom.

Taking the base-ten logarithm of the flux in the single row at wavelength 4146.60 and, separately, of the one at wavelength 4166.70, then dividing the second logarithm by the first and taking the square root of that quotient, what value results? 1.04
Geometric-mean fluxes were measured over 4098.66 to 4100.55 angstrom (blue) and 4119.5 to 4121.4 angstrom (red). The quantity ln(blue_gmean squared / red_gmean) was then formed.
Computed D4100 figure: 0.20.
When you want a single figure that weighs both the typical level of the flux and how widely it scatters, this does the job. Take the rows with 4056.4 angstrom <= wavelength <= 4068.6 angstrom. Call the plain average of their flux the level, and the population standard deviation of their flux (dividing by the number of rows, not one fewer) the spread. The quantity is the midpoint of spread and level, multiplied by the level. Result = 1.77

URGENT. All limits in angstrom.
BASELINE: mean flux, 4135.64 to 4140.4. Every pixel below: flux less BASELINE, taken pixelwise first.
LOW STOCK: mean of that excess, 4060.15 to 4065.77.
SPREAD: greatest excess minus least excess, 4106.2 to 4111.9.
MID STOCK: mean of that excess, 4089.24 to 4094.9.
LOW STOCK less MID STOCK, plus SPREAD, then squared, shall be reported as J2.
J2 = 0.10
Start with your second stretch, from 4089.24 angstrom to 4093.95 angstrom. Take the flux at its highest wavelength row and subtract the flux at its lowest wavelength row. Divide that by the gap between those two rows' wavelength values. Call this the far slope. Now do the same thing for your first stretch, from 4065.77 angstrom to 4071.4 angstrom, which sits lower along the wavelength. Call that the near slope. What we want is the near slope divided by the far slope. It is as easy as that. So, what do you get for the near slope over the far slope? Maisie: 0.2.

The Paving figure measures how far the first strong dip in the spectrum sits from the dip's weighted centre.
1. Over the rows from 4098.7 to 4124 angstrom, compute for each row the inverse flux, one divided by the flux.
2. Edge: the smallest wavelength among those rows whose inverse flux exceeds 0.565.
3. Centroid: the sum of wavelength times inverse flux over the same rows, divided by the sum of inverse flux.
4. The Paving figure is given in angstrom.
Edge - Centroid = -11.6 angstrom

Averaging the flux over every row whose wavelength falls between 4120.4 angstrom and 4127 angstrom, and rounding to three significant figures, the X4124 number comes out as 1.93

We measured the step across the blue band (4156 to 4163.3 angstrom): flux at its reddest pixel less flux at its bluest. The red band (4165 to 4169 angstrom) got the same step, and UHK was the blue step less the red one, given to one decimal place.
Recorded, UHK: -0.1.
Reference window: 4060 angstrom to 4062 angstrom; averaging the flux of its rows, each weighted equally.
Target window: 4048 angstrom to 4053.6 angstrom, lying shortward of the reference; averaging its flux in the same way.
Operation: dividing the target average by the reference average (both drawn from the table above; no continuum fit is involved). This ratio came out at 1.04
